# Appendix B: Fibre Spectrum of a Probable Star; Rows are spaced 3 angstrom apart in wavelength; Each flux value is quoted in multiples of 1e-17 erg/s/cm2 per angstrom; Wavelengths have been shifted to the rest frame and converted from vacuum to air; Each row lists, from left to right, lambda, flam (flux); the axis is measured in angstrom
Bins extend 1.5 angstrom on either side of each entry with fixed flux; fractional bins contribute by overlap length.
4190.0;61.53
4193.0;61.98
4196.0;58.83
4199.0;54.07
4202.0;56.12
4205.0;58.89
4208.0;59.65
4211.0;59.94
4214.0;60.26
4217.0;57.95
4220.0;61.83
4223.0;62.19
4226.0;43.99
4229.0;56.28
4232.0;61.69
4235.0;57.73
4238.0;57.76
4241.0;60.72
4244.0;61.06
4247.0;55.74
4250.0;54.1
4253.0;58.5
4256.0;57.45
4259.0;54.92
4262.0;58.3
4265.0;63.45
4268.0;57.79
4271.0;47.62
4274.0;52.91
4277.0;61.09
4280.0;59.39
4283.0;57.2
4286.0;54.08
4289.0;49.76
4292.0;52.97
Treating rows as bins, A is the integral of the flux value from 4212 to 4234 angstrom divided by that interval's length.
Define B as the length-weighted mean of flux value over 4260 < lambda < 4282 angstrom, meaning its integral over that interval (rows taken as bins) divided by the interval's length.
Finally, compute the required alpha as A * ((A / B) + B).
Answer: 3362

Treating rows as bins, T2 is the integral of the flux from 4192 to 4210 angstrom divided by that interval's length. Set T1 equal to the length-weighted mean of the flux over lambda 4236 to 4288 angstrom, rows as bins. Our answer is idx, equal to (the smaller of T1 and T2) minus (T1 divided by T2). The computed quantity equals 56.13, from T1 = 57.12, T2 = 58.2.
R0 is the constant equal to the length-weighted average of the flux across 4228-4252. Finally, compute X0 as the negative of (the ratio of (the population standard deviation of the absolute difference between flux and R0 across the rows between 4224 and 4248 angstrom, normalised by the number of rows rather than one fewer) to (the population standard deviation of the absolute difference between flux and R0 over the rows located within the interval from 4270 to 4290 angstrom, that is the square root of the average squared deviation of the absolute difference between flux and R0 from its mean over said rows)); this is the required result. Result -1.24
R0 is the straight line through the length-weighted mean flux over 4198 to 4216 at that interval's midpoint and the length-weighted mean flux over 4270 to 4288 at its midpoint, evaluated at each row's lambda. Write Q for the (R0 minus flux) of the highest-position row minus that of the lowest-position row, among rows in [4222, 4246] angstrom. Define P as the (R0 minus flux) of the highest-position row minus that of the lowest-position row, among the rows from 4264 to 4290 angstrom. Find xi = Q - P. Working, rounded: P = 13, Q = 0.3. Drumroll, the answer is -12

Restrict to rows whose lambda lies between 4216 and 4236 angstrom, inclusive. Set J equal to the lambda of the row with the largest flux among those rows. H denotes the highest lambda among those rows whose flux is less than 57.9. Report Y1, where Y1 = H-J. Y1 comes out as 12 angstrom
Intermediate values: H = 4235.0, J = 4223.0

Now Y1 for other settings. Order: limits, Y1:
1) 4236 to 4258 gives 12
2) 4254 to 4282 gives 9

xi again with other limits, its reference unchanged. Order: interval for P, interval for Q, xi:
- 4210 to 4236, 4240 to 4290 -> 8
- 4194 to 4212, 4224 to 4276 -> -9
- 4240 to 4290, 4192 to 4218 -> -6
